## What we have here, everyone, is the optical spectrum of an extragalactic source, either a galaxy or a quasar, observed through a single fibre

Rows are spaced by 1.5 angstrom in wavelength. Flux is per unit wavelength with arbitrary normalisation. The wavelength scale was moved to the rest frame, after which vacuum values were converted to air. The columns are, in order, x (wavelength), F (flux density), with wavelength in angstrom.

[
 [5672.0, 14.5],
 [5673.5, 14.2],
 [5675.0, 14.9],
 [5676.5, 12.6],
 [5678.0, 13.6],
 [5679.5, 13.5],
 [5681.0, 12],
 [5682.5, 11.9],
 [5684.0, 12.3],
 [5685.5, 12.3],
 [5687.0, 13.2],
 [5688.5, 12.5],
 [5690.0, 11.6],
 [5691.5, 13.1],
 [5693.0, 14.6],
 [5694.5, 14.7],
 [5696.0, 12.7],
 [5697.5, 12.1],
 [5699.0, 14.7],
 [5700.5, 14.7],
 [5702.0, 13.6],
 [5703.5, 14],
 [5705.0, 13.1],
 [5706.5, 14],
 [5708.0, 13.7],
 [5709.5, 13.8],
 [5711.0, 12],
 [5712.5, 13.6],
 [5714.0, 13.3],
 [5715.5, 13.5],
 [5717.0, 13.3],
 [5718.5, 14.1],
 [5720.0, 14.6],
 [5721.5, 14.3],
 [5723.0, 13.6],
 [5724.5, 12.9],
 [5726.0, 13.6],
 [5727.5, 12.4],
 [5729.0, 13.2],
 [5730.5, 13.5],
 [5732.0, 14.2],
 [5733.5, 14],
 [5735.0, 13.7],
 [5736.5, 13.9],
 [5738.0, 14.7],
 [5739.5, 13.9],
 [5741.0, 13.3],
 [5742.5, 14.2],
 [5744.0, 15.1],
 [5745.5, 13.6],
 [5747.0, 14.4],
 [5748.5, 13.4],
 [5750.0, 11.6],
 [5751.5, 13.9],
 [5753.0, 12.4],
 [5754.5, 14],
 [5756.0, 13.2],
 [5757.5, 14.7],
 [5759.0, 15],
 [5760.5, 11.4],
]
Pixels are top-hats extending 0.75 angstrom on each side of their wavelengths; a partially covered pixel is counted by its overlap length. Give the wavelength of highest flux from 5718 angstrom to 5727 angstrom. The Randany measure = 5720.0 angstrom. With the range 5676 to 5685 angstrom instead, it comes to 5678.0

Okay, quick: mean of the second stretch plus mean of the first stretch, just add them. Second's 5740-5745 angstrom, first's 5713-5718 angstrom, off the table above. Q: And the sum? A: 27.6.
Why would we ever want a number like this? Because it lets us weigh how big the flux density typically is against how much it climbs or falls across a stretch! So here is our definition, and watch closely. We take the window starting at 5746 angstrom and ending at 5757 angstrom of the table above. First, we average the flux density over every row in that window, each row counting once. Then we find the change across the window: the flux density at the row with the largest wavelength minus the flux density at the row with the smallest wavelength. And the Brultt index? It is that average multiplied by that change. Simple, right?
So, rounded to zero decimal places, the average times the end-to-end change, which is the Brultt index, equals -16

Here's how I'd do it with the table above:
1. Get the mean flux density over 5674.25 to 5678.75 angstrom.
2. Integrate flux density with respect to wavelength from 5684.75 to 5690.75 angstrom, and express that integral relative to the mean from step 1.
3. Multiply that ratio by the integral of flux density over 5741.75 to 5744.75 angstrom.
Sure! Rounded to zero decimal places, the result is 239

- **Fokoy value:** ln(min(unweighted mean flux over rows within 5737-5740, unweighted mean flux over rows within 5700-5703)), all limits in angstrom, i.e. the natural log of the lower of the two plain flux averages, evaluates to 2.65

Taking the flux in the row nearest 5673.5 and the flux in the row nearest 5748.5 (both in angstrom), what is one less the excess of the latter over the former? 1.80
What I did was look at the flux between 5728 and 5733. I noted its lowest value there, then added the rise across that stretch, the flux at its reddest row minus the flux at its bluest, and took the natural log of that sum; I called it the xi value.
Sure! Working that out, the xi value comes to 2.65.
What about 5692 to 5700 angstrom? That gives 2.50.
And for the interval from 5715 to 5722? 2.65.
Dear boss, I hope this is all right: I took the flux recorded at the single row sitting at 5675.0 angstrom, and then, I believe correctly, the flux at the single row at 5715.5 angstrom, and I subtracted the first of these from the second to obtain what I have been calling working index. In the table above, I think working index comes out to -1.4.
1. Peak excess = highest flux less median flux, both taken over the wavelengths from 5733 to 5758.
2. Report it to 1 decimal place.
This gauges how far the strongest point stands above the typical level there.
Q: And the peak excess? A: 1.2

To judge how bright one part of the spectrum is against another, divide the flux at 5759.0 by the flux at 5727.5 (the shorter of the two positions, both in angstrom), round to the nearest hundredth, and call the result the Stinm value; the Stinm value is 1.21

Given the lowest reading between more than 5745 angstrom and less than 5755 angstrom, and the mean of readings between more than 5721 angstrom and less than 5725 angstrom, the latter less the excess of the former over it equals 15.6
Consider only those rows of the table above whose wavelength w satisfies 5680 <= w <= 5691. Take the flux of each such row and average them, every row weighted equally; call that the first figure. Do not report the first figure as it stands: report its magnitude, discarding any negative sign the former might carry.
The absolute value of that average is 12.3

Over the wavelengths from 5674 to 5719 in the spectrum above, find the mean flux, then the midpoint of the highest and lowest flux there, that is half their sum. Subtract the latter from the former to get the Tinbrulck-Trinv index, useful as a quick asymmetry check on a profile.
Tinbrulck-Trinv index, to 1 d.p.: 0.1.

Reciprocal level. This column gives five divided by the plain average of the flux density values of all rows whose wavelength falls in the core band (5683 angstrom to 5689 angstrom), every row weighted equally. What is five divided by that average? 0.398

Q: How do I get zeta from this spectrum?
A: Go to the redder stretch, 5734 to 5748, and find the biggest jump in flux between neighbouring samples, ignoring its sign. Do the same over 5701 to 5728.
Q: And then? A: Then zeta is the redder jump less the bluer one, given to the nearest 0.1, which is -0.3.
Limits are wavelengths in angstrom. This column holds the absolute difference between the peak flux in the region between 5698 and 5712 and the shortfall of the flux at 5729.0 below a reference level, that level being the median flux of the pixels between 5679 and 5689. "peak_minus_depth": 15.6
